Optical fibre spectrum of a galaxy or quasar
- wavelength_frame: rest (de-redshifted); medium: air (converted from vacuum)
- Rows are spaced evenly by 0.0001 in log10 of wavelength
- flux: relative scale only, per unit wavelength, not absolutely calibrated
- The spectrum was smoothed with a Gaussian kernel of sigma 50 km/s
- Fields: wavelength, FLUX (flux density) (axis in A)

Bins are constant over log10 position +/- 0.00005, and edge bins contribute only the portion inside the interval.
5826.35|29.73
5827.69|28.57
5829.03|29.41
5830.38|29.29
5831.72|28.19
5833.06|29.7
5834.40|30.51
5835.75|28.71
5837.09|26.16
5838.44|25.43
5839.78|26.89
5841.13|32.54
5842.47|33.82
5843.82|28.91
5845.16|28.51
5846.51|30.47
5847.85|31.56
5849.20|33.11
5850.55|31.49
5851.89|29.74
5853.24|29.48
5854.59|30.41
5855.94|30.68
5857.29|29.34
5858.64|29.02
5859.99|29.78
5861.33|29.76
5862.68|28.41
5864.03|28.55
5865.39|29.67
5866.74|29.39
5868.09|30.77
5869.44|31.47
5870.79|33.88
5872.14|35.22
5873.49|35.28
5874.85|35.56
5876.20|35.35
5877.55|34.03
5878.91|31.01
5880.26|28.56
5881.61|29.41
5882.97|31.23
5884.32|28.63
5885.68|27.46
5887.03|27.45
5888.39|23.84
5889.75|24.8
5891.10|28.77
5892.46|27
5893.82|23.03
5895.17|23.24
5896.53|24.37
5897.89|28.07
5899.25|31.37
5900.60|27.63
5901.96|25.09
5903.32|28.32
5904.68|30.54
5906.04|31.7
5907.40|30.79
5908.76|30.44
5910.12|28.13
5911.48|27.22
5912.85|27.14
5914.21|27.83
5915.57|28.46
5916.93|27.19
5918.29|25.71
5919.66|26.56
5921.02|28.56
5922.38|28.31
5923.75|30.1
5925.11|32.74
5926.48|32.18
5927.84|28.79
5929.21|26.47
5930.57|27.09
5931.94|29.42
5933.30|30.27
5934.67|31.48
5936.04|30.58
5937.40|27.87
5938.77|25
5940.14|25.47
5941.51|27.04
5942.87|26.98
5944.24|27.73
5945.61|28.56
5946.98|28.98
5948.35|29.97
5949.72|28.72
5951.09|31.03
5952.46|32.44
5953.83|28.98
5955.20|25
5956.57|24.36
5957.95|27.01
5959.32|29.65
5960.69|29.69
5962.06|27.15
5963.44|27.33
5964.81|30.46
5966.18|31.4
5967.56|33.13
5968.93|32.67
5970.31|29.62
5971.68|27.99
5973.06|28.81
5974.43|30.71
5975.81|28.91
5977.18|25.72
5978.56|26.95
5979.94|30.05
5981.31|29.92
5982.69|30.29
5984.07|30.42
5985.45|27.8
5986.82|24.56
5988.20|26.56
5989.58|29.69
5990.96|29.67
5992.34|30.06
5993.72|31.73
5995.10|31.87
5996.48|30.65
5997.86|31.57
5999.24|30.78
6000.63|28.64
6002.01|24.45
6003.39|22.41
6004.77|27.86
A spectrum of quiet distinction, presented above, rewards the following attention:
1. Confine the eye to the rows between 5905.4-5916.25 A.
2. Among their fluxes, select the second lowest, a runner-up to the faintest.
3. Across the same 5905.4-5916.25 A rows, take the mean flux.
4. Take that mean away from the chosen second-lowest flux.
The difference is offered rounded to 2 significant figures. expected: -1.7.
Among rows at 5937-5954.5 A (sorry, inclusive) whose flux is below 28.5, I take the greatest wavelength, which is 5944.24 A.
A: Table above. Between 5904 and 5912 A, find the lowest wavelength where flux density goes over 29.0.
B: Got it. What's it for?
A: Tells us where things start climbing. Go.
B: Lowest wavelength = 5904.68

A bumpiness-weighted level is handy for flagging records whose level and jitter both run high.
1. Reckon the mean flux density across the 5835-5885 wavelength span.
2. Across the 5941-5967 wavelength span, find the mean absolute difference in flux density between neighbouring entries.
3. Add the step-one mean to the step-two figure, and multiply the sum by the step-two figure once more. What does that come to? 50.4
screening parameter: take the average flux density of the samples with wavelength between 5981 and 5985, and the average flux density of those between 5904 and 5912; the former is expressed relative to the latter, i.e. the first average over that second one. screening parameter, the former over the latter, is 1.01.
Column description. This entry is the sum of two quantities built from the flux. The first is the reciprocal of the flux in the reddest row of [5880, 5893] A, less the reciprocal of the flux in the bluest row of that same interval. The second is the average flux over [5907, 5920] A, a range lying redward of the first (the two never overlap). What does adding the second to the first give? 27.9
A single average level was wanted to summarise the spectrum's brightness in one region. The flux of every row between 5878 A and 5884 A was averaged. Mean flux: 30.1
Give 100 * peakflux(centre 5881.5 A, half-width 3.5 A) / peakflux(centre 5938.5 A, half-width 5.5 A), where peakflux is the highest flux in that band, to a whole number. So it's 99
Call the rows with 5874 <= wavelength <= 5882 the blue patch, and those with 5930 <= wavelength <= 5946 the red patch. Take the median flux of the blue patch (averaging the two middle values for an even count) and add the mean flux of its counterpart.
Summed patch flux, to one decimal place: 60.6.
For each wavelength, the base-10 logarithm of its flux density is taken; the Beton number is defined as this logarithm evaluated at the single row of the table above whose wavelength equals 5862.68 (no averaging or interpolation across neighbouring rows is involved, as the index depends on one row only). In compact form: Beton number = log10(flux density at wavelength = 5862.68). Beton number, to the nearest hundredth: 1.45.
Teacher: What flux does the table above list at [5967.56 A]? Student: 33.13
